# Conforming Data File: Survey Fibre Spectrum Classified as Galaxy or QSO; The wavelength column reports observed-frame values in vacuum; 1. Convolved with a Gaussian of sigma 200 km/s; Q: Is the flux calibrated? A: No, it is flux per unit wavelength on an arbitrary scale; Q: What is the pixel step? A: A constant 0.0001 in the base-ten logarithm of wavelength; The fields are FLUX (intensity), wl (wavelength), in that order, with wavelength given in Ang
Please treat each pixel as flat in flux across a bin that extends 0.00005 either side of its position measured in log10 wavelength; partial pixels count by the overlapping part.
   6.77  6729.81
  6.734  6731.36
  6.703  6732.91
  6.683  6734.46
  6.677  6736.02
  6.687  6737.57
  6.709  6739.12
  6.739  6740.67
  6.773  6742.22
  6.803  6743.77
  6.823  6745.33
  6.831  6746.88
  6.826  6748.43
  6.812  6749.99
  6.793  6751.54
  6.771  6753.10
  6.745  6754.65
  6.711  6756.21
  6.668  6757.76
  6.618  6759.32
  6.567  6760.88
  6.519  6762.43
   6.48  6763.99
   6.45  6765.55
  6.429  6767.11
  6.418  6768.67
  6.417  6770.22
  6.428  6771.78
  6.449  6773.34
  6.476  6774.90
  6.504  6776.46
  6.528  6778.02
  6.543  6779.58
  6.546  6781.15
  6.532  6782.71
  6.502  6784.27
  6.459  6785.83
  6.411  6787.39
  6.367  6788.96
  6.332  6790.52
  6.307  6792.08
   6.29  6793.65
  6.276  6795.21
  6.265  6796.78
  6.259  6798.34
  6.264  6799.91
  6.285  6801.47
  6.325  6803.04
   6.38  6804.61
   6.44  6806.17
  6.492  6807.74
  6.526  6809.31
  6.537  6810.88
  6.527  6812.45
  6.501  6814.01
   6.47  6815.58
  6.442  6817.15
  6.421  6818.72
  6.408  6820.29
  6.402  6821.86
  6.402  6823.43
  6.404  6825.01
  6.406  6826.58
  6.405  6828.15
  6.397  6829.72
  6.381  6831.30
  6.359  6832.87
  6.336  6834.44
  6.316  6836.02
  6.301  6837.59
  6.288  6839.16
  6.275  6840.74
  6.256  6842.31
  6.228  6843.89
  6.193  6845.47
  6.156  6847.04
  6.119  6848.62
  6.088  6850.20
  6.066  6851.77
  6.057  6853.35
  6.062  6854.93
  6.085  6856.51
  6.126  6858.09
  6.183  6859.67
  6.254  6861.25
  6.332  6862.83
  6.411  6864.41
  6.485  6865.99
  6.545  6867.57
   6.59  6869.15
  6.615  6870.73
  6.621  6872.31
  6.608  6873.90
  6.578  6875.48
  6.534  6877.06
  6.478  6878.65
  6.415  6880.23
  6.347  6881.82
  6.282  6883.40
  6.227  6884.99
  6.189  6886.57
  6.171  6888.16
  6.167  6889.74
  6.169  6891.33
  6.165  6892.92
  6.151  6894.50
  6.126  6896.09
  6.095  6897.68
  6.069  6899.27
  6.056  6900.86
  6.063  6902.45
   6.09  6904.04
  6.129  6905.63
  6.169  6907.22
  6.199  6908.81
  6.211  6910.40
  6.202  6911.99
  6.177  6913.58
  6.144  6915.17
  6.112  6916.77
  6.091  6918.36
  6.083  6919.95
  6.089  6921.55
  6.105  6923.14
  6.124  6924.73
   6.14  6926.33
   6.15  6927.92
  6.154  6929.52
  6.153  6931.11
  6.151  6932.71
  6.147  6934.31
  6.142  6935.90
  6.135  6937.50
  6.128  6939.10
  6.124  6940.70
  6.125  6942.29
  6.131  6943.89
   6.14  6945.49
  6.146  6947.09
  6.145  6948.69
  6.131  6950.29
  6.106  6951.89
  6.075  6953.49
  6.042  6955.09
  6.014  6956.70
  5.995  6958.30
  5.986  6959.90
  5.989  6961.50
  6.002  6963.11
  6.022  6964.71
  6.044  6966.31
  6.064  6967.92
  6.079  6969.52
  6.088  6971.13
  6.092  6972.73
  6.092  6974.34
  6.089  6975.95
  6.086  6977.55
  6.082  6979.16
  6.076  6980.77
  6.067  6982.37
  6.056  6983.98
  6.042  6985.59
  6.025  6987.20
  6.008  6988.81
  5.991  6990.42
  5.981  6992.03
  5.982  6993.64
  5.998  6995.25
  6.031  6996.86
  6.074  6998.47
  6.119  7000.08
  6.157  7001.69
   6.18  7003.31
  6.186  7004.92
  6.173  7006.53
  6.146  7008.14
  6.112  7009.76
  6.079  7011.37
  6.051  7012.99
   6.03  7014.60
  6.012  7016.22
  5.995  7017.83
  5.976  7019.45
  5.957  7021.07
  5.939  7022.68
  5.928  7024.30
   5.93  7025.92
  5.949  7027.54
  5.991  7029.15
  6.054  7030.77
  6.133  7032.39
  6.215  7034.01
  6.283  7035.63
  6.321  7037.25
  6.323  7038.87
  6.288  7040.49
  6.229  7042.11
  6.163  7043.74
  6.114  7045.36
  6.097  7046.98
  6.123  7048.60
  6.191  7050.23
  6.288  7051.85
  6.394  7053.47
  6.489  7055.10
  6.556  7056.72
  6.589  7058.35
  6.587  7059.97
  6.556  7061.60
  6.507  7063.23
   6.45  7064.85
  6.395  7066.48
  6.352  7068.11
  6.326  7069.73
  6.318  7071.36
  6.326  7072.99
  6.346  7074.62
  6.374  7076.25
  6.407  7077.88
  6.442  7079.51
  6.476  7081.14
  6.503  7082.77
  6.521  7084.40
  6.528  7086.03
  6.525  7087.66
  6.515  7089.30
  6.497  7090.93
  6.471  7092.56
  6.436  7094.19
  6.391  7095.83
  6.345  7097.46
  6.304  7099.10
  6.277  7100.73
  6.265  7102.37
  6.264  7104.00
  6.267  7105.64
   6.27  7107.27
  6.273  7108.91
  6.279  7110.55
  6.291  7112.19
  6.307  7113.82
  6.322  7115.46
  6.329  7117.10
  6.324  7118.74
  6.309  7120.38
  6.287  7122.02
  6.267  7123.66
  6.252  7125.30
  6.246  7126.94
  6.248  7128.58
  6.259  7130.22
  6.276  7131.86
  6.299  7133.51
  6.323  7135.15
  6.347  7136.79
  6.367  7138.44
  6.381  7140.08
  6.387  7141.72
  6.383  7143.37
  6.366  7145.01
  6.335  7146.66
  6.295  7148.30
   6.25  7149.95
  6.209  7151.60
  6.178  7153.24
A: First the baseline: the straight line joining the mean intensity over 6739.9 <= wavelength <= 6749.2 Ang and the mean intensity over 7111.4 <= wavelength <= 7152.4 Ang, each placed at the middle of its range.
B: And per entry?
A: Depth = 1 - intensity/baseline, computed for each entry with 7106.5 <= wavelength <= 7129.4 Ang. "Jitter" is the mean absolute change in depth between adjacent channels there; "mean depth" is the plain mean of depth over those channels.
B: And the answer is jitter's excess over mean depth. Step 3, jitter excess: 0.00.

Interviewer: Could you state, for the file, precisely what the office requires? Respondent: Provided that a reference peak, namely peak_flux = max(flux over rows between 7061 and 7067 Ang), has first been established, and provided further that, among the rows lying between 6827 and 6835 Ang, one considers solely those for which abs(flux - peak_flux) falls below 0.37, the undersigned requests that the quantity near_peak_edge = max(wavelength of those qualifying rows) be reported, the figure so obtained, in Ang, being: 6834.44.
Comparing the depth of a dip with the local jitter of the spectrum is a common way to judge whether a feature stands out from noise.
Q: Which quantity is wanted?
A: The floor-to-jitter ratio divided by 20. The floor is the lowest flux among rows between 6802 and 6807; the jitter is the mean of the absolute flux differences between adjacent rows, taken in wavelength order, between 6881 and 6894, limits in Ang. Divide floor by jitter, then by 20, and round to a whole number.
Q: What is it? 12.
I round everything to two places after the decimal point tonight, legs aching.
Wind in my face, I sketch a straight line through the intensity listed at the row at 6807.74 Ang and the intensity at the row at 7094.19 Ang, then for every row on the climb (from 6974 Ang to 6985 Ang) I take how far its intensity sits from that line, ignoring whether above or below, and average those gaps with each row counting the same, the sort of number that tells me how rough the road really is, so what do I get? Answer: 0.38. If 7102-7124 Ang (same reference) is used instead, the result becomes 0.14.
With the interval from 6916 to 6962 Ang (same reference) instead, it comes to 0.36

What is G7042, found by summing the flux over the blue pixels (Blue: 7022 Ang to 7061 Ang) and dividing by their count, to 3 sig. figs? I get 6.22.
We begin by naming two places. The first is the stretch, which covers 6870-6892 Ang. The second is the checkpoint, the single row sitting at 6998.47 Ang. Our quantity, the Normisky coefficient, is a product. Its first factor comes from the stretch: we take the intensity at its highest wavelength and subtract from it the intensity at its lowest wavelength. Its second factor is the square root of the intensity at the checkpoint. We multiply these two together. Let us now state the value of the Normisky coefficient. -1.1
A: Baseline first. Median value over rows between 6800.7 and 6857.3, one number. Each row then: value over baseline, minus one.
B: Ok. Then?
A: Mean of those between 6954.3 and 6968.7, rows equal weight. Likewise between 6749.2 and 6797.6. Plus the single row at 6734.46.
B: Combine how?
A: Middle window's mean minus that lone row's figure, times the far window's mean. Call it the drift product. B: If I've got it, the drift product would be 0.0016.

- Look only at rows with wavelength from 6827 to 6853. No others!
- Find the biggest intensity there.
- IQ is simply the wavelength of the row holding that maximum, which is 6828.15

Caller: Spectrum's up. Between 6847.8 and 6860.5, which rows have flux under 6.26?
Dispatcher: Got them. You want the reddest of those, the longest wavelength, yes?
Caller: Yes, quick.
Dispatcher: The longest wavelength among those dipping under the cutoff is 6859.67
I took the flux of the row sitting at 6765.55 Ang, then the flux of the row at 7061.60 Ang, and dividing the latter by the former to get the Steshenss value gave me 1.02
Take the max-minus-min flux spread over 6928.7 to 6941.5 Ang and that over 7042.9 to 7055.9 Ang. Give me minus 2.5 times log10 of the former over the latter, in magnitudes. 2.8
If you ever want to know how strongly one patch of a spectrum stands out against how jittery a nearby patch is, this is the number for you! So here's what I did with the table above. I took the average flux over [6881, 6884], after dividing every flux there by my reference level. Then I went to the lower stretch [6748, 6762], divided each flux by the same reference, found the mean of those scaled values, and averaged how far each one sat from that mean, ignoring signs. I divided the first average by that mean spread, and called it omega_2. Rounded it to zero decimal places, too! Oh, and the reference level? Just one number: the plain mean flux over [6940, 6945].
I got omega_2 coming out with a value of 86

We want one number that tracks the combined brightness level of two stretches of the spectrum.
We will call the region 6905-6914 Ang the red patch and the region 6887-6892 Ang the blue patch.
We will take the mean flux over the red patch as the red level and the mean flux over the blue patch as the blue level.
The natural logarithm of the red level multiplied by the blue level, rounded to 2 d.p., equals 3.64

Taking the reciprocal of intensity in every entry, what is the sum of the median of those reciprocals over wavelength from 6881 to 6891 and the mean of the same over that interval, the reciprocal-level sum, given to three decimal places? 0.322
